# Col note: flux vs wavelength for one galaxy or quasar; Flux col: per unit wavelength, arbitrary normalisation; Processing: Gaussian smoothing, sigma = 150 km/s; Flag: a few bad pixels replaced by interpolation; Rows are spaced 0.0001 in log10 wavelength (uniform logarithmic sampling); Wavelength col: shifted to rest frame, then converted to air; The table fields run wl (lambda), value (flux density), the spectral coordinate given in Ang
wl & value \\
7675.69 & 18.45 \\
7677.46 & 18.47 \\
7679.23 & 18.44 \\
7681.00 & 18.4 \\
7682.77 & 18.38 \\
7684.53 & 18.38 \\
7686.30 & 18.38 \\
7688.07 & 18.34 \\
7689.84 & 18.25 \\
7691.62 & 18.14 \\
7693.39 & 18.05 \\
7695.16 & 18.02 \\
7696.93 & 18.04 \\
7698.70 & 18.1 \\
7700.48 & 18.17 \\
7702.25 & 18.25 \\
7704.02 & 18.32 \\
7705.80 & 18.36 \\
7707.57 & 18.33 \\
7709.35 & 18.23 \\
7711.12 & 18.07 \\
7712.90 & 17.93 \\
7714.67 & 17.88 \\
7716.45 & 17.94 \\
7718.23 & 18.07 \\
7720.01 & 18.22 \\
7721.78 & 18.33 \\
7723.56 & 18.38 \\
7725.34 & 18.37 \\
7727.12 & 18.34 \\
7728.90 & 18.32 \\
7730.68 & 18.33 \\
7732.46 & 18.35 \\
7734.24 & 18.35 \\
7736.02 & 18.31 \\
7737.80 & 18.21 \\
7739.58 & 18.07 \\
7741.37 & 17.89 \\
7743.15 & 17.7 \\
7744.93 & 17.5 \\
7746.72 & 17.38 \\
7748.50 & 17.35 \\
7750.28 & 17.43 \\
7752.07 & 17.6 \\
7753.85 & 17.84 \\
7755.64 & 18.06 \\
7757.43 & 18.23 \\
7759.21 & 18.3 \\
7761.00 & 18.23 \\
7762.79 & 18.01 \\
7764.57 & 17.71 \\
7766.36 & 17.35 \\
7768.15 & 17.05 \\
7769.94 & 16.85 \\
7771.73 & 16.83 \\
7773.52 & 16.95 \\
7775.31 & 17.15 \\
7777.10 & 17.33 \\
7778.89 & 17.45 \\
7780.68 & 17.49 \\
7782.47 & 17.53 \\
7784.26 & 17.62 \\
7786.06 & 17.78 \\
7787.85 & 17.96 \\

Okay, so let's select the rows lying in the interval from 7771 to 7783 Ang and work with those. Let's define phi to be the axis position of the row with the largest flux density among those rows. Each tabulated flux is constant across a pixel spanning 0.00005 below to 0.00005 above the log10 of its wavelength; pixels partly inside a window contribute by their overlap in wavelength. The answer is 7782.47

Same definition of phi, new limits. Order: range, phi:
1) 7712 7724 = 7723.56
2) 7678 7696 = 7679.23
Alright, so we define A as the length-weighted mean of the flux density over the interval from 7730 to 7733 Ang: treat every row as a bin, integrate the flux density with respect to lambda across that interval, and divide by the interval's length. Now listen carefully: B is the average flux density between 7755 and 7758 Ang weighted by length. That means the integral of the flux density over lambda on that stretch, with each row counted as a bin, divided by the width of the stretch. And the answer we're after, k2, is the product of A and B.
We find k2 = 332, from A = 18.3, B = 18.1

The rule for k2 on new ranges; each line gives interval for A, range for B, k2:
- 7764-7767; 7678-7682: 322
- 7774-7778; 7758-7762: 314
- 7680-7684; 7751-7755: 326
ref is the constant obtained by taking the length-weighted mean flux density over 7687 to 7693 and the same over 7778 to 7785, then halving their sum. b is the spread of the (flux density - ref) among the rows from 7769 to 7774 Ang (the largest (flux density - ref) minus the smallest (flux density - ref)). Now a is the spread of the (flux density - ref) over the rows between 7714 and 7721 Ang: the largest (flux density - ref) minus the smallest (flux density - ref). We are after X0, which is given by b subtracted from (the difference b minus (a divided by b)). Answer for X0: -2.8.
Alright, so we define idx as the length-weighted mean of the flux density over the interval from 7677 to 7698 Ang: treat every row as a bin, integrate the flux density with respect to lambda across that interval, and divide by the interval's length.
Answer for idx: 18.3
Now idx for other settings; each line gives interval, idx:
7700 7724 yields 18.2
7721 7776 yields 17.8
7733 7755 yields 17.8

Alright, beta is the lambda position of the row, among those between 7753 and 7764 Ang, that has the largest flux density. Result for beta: 7759.21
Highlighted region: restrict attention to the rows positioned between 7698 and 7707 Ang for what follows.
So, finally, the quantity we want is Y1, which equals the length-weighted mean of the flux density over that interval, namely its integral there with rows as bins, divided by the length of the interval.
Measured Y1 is 18.2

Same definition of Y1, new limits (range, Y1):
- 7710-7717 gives 18.0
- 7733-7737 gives 18.3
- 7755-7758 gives 18.1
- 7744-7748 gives 17.4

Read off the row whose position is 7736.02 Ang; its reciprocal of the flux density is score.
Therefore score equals 0.0546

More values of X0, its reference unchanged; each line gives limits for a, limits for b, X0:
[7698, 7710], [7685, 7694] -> -0.8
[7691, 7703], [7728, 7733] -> -7.7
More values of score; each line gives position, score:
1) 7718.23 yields 0.0553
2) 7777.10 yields 0.0577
